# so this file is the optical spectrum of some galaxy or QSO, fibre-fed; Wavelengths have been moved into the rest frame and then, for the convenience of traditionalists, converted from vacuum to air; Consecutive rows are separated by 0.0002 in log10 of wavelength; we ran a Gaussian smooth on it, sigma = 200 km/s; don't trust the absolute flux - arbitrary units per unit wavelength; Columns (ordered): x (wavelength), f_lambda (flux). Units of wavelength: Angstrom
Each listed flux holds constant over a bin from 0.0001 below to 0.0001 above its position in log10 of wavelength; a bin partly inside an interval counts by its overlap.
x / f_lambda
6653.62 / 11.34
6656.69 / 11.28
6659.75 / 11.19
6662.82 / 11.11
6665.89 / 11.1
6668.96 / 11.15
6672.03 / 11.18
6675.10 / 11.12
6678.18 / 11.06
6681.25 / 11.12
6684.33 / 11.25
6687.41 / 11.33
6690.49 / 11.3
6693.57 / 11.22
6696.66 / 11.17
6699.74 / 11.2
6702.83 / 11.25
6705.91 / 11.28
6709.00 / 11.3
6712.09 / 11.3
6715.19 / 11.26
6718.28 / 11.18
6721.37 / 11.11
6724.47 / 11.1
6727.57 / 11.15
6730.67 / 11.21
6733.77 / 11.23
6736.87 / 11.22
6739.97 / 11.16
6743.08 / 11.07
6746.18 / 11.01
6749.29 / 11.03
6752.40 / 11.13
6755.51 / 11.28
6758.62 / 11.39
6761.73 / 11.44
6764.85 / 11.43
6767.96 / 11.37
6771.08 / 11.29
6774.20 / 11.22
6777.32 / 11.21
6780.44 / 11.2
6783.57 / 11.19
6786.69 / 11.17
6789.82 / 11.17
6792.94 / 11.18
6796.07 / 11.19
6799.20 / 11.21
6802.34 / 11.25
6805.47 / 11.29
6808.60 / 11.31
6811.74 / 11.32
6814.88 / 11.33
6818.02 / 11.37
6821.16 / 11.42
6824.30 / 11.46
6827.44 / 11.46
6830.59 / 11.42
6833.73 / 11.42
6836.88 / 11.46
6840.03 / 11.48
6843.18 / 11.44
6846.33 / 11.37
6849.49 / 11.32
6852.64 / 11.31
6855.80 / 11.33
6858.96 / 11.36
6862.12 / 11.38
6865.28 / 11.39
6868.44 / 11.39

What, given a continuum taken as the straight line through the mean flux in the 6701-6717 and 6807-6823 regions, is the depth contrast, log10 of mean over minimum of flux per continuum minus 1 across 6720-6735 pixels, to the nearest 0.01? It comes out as -0.16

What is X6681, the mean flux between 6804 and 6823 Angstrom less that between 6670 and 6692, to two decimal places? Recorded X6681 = 0.15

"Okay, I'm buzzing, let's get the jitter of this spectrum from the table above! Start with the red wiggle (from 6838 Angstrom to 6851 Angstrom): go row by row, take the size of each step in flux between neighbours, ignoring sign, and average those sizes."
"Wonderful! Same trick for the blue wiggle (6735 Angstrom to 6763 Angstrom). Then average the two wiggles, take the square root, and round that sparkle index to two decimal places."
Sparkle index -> 0.26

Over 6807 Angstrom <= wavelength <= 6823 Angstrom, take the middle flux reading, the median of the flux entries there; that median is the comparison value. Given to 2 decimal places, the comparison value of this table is 11.33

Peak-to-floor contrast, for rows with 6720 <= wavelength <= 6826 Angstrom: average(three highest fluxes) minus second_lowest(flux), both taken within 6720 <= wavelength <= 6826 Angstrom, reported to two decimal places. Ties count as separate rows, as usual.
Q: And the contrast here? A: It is 0.41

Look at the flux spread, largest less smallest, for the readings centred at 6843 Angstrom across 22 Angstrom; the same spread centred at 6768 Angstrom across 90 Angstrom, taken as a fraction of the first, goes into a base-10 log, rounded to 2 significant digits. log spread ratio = 0.40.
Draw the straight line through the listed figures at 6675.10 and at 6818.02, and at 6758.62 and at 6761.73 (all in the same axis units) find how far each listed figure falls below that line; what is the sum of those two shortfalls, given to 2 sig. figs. -0.29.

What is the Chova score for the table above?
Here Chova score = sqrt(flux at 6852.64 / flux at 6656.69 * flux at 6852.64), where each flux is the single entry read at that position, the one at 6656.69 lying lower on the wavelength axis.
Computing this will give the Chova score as 3.37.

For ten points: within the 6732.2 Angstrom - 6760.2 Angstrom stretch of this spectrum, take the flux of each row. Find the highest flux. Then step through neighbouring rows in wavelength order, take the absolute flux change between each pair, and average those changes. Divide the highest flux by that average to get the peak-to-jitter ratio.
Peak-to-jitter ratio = 152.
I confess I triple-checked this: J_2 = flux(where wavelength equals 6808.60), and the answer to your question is 11.31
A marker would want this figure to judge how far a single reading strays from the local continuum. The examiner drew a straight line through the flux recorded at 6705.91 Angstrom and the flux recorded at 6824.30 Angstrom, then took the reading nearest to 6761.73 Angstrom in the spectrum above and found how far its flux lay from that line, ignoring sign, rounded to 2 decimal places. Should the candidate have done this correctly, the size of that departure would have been 0.08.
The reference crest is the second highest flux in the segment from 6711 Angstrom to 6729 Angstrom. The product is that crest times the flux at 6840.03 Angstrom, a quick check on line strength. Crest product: 129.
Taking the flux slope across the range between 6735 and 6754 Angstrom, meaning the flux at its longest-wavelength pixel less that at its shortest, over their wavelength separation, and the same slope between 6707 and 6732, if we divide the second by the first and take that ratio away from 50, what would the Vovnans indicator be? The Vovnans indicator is 49.3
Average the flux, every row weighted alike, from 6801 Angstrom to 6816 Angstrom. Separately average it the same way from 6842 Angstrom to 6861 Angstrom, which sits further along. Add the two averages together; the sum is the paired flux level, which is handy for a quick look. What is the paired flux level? 22.7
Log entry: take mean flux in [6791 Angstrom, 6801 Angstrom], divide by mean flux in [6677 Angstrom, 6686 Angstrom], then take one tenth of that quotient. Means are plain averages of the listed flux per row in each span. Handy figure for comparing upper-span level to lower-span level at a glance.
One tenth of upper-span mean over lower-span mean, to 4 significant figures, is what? 0.1004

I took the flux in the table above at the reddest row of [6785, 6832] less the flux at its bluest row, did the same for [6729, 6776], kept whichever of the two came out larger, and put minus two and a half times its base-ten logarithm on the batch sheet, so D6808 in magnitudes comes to 1.51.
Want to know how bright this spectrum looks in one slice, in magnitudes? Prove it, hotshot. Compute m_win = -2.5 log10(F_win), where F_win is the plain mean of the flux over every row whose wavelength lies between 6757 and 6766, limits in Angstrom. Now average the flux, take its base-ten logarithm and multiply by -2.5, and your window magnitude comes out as -2.64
